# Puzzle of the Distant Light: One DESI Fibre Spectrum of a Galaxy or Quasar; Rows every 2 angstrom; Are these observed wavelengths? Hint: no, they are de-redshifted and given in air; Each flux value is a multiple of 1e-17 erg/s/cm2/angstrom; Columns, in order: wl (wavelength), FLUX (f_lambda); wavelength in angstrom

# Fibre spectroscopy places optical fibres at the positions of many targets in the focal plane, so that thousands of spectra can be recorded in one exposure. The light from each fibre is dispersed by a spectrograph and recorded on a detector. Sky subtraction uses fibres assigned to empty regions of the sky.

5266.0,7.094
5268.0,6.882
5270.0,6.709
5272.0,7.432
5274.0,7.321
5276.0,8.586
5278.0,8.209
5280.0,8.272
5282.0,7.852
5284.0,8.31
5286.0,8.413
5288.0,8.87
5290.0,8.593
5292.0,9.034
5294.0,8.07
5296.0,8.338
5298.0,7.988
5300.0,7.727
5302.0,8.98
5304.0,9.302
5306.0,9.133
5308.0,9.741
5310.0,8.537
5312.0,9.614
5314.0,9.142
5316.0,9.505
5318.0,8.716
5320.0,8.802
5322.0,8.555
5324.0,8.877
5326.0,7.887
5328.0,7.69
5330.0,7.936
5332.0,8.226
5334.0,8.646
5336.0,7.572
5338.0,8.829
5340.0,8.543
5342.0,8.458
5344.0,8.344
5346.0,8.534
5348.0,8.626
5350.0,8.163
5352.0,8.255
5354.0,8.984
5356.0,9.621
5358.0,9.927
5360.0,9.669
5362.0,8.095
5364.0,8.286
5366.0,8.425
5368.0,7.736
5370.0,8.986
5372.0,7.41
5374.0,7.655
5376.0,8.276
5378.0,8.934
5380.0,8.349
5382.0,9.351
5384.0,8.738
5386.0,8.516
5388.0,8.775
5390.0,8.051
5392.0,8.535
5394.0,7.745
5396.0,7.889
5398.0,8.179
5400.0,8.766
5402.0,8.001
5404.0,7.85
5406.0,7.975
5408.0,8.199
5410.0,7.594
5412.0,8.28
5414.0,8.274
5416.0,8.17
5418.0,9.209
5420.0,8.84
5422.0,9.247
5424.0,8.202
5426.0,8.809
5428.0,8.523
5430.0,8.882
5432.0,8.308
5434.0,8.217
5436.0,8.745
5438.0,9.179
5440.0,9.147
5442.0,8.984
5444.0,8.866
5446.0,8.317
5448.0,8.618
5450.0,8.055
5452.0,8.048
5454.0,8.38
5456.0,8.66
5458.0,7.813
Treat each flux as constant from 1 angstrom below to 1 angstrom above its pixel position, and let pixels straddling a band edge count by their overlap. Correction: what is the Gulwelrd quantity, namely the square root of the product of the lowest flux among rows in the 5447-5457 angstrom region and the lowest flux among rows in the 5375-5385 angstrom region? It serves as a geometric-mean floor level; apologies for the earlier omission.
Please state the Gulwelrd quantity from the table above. 8.2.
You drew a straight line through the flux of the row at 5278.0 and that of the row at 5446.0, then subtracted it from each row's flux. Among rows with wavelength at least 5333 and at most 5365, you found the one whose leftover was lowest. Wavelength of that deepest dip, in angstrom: 5336.0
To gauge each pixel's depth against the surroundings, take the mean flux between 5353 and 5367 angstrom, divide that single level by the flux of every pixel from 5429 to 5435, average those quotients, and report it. 1.06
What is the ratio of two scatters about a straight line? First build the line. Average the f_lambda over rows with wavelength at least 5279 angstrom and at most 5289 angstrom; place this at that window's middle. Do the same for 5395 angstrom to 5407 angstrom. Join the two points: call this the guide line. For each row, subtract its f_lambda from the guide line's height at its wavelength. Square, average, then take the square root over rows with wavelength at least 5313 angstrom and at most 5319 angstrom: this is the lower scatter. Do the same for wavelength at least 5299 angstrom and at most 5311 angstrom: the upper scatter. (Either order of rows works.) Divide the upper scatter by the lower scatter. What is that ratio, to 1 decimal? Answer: 1.0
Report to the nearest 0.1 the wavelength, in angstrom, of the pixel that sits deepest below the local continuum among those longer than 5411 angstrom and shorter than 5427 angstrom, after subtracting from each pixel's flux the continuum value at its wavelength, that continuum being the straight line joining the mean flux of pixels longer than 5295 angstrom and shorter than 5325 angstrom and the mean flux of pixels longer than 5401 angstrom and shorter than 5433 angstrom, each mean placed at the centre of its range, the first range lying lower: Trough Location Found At 5416.0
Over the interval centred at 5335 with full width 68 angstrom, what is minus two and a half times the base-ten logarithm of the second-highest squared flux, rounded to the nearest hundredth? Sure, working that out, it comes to -4.94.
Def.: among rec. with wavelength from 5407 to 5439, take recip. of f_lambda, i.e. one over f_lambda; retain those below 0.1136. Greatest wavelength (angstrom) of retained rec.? 5438.0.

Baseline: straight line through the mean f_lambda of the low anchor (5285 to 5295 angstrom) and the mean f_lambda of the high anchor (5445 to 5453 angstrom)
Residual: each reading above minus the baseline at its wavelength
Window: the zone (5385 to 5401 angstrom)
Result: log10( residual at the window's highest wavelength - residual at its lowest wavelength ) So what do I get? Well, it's -0.6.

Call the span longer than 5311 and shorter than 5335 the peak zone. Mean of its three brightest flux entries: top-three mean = 9.42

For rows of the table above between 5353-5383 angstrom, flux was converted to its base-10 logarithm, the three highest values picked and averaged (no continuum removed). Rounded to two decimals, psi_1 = 0.99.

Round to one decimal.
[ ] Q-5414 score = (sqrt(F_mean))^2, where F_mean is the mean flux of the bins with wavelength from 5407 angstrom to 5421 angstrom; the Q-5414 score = 8.4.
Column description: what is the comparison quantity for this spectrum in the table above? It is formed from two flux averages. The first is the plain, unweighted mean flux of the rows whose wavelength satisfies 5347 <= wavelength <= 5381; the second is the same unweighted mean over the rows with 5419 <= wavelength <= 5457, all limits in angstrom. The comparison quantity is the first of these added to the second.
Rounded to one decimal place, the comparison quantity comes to 17.2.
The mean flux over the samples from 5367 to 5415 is 8.3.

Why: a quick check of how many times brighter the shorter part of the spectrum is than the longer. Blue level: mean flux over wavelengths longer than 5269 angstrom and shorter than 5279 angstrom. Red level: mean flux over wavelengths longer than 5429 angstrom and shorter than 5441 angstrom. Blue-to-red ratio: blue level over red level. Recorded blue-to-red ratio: 0.87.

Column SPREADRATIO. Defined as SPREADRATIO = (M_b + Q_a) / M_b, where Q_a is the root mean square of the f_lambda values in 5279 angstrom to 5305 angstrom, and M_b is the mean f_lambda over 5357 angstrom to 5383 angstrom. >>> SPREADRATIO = 1.99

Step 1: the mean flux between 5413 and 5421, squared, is 74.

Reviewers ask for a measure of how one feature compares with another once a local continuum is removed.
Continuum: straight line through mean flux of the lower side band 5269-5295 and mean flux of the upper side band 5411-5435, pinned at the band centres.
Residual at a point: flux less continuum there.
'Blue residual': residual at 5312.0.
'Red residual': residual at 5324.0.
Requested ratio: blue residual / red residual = 2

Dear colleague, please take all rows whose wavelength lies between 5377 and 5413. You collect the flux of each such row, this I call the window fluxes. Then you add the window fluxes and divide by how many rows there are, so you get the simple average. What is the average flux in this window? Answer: 8.3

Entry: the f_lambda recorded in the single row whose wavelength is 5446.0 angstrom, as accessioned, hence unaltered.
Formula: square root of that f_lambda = 2.88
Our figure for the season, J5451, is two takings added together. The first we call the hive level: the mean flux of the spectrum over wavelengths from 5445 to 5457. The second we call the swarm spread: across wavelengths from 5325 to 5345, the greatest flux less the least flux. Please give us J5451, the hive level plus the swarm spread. 9.6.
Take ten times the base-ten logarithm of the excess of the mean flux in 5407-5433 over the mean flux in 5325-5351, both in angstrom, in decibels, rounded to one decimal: -6.2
